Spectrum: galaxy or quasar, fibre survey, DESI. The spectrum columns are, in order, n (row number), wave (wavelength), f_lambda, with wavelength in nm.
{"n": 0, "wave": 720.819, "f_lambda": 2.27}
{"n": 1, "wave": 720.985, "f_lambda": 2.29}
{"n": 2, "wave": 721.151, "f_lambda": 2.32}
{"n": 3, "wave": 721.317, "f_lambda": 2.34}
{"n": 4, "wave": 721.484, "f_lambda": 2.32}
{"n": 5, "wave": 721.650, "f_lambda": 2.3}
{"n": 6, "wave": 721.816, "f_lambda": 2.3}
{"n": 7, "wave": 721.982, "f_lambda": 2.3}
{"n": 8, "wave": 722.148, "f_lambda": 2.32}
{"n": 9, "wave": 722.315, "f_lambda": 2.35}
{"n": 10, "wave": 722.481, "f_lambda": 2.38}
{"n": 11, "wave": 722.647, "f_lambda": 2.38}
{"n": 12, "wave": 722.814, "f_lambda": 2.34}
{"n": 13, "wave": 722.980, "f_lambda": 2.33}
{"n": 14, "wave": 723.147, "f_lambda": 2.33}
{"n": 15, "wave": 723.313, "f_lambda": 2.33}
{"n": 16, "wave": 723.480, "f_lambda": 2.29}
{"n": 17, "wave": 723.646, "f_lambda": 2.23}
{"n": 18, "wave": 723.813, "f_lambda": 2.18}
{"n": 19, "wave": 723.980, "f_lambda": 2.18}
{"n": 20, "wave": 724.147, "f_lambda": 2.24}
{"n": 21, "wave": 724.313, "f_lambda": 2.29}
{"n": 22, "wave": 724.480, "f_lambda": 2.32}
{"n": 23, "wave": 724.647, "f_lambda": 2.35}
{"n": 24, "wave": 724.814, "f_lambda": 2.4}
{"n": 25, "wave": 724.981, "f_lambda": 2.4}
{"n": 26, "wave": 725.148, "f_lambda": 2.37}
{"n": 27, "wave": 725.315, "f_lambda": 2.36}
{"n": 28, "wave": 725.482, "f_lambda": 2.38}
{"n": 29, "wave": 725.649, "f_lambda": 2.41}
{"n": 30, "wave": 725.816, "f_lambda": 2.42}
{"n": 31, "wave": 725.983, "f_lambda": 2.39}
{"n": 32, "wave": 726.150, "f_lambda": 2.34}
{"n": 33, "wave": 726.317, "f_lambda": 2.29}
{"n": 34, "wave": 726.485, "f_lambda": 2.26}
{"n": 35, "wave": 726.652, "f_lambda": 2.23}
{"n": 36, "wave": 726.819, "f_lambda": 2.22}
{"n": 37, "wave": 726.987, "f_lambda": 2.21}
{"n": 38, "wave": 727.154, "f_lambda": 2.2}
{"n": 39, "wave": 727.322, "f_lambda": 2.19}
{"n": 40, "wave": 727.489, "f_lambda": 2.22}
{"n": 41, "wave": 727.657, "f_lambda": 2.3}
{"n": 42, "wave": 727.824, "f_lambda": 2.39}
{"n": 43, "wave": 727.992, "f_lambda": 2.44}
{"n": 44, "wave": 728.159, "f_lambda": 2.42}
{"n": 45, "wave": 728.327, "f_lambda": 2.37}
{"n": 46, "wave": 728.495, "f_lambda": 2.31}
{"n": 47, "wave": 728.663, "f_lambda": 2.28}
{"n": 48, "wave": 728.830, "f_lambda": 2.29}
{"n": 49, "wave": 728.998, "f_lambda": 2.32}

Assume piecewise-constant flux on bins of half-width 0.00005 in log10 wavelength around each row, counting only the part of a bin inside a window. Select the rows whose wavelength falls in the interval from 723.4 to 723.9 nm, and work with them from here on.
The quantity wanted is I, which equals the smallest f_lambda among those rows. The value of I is 2.18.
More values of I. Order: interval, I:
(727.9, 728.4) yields 2.37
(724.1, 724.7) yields 2.24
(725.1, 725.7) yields 2.36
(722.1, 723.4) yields 2.32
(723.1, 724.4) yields 2.18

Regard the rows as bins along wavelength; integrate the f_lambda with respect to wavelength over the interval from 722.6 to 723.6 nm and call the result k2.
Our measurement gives 2.3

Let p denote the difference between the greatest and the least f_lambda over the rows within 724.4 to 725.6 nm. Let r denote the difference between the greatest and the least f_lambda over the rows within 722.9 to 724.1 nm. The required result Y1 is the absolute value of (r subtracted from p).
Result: 0.07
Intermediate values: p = 0.08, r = 0.150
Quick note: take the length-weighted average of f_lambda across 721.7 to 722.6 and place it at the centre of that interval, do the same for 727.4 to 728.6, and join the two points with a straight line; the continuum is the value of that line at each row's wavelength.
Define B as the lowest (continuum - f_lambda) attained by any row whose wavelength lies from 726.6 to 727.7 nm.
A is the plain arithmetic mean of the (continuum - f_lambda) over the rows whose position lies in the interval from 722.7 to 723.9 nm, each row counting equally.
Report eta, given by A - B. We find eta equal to 0.00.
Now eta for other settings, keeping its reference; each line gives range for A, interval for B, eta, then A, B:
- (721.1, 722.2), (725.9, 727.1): 0.06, 0.017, -0.05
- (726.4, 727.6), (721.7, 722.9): 0.17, 0.127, -0.05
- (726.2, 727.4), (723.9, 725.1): 0.18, 0.116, -0.06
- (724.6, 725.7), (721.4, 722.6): 0.01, -0.041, -0.05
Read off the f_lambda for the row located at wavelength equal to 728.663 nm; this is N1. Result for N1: 2.28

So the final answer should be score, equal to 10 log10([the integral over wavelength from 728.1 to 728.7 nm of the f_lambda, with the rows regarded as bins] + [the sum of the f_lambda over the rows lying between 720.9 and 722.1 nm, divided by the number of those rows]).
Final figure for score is 5.7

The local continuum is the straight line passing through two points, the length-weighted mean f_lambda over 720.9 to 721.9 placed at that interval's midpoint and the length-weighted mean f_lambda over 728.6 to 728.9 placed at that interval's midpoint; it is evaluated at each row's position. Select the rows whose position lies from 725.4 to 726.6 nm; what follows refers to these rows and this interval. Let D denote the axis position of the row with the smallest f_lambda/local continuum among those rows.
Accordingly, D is 726.485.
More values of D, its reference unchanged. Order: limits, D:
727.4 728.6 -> 727.489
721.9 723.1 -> 721.982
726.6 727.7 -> 727.322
